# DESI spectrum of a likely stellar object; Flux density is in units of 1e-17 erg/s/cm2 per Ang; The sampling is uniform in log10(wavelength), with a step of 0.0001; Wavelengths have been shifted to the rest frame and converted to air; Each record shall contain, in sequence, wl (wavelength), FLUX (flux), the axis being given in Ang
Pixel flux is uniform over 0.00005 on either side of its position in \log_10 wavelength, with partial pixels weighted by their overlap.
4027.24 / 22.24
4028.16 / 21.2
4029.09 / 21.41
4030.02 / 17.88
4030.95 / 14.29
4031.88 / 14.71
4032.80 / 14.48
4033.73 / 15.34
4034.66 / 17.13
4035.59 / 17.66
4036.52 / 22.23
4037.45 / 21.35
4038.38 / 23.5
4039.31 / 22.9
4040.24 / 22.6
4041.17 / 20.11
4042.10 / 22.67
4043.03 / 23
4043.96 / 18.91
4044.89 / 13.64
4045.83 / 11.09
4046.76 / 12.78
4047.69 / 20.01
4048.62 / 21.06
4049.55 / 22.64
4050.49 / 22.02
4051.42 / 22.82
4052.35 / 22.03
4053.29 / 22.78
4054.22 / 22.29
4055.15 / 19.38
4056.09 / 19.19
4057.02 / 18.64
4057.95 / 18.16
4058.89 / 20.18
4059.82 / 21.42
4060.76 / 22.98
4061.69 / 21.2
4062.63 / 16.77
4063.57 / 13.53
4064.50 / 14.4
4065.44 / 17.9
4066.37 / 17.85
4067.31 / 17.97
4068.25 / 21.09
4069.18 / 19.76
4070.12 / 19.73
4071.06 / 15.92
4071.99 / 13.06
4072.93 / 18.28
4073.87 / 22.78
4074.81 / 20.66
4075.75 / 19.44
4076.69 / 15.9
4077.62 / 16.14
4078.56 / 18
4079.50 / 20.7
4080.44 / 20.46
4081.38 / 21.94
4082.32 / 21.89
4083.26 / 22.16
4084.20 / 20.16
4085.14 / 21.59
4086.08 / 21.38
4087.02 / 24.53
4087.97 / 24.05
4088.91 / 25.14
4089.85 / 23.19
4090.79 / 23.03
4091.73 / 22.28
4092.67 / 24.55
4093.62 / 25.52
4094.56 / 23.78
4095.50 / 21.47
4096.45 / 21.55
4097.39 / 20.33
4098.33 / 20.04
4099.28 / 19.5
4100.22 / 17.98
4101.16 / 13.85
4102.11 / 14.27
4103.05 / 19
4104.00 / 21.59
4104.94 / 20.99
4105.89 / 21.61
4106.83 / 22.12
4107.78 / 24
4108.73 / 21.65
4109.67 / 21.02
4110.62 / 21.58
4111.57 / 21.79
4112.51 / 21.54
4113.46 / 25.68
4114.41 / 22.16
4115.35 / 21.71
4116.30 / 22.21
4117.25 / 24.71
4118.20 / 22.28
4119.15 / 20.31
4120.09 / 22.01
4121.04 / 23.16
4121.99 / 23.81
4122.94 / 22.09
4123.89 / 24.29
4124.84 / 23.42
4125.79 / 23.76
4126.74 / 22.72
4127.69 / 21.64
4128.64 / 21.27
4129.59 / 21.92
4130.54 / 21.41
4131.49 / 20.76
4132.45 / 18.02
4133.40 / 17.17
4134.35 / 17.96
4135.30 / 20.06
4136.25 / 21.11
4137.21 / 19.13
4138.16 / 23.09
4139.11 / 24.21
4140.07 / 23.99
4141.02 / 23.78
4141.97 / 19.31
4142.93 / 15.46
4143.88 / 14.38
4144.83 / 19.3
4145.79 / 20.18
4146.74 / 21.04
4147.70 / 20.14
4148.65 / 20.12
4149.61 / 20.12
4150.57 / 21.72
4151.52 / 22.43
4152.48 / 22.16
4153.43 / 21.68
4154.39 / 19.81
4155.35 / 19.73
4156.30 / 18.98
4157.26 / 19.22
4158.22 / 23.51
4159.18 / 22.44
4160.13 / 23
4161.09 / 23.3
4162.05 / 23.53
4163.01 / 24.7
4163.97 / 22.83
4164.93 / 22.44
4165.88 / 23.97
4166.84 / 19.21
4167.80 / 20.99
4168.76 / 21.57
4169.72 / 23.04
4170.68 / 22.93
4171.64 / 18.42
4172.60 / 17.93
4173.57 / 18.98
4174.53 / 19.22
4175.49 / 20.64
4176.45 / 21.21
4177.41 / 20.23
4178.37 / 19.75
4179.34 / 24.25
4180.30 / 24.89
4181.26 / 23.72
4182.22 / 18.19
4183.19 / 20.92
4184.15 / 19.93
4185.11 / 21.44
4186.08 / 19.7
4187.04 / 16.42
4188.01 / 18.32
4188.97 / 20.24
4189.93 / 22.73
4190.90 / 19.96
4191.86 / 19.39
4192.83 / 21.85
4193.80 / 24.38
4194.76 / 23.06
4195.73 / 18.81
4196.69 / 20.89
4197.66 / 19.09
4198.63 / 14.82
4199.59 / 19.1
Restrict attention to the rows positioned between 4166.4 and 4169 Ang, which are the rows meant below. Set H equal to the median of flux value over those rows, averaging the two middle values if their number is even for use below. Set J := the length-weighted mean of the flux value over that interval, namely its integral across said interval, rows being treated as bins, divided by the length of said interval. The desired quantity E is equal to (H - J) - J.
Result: -20.0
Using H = 21.0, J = 20.5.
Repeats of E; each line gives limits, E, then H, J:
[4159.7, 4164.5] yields -23.6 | 23.3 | 23.4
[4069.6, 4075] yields -17.6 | 19.0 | 18.3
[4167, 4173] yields -20.3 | 21.3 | 20.8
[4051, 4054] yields -22.3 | 22.8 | 22.5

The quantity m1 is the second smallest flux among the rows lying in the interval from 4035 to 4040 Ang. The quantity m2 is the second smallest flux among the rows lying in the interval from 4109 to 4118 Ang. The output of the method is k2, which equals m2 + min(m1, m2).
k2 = 43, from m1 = 21.35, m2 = 21.54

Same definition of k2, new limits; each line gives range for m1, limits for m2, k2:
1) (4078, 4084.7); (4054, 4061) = 37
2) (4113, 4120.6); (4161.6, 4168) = 42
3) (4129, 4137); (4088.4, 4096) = 40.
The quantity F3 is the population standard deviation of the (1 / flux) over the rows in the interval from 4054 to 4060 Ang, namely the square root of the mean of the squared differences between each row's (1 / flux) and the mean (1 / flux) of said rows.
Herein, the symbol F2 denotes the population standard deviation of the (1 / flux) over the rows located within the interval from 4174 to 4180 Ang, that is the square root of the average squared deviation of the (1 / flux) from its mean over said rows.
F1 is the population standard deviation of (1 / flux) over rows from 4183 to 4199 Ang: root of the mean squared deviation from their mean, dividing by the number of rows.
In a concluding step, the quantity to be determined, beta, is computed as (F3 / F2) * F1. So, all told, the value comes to 0.0062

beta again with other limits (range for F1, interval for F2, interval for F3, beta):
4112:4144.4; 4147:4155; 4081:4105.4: 0.0229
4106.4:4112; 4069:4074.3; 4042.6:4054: 0.0027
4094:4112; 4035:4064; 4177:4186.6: 0.0032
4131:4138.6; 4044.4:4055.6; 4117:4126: 0.0008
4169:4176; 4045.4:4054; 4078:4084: 0.0010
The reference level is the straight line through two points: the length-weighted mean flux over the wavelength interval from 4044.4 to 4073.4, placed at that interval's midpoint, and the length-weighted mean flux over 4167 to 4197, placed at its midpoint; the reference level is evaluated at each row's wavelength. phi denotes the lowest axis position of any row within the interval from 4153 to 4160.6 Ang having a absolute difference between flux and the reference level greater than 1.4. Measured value 4158.22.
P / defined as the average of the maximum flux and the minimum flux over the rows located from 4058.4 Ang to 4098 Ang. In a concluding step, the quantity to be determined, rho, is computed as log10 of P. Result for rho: 1.29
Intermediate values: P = 19.3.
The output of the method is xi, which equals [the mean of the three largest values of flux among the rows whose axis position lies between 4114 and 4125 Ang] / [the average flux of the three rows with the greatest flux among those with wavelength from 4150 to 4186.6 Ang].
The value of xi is 0.99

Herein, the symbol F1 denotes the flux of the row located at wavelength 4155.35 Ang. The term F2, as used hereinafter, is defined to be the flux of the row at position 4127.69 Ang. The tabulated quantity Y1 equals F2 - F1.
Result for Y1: 2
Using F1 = 19.73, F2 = 21.64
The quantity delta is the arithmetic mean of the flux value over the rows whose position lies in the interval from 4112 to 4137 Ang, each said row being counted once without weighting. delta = 21.8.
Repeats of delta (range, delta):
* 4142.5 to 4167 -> 21.0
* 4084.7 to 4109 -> 21.5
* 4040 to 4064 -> 19.7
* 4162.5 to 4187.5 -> 21.1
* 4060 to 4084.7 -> 18.9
